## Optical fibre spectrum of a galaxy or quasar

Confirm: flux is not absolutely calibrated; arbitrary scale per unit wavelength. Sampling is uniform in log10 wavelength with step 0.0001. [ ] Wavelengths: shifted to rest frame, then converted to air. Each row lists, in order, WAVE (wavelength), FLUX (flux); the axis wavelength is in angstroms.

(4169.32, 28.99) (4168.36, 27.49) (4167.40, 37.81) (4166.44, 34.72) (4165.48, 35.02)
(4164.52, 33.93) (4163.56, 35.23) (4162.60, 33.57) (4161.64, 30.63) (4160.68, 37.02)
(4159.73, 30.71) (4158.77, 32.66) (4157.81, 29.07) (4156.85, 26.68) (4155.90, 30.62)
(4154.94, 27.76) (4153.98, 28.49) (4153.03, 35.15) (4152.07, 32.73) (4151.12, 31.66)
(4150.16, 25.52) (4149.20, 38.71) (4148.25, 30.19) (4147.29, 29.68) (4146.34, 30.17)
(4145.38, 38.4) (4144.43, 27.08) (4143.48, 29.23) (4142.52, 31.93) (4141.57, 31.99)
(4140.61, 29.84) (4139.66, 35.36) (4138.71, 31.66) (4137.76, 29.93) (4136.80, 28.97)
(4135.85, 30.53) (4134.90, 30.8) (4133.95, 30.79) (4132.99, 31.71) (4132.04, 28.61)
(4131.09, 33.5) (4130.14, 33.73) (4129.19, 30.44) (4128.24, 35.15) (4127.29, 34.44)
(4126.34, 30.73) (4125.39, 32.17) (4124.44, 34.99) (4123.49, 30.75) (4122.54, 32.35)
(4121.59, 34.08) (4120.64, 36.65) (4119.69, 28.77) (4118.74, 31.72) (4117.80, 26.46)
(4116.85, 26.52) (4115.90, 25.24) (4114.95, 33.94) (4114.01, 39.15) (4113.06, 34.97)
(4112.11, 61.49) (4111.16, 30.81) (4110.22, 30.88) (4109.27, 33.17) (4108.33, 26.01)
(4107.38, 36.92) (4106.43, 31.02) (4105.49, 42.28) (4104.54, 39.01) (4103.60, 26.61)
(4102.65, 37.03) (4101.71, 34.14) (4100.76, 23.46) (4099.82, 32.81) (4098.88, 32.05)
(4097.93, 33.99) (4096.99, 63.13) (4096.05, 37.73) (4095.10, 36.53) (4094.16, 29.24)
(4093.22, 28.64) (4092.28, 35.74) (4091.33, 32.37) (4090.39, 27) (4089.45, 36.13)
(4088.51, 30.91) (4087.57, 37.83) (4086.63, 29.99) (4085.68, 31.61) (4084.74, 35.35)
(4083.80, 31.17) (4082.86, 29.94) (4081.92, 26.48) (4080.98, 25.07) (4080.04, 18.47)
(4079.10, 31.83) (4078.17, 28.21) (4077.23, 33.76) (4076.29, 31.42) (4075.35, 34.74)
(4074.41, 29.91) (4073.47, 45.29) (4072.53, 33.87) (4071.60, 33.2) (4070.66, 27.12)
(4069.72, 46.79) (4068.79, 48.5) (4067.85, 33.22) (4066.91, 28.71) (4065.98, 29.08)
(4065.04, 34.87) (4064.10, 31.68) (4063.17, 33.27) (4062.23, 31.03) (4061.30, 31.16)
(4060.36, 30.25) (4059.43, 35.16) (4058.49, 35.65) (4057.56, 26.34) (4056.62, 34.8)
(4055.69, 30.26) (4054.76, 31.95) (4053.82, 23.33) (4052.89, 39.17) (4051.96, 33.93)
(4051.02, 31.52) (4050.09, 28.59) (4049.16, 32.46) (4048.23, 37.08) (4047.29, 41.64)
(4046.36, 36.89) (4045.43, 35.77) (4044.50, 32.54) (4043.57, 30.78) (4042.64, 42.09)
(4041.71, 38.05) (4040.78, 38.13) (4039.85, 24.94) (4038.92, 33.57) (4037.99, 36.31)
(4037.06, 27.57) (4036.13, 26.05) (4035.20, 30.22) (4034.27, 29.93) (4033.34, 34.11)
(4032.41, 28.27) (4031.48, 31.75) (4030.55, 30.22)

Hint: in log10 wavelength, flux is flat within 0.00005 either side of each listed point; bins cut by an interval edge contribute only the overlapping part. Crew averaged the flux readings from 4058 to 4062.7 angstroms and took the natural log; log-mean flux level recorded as 3.49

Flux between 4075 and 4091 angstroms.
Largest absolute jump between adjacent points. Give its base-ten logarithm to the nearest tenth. 1.1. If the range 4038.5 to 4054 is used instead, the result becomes 1.2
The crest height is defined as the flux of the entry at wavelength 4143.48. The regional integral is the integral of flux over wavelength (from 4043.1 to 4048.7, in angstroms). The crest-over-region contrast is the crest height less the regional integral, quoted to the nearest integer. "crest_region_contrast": -171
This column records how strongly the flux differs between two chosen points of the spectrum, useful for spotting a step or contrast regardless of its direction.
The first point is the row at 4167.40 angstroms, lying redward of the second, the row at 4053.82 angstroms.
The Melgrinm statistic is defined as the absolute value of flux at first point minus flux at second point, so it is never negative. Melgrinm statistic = 14.5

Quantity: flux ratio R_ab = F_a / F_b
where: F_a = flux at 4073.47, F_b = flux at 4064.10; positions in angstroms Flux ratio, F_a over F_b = 1.4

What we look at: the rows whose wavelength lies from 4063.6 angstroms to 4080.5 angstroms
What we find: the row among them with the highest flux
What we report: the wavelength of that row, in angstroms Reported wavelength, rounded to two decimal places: 4068.79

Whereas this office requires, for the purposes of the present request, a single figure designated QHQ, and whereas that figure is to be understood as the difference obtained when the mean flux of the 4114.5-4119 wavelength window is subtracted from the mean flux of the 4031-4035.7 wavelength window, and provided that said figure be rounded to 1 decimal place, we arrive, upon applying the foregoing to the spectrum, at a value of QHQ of 2.1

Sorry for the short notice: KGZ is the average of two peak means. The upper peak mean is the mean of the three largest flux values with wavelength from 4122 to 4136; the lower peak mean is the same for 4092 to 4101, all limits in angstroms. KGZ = 40.3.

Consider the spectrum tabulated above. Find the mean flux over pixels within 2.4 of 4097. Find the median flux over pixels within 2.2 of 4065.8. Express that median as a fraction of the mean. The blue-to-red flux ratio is 0.78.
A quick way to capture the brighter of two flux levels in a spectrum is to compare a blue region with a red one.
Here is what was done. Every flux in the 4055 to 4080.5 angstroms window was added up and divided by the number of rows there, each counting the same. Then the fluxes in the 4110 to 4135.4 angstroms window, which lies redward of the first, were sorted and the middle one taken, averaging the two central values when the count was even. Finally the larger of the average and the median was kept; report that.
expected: 32.9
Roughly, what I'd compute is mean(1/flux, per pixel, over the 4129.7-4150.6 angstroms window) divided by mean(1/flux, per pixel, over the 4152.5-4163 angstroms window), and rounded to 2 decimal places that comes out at 0.99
